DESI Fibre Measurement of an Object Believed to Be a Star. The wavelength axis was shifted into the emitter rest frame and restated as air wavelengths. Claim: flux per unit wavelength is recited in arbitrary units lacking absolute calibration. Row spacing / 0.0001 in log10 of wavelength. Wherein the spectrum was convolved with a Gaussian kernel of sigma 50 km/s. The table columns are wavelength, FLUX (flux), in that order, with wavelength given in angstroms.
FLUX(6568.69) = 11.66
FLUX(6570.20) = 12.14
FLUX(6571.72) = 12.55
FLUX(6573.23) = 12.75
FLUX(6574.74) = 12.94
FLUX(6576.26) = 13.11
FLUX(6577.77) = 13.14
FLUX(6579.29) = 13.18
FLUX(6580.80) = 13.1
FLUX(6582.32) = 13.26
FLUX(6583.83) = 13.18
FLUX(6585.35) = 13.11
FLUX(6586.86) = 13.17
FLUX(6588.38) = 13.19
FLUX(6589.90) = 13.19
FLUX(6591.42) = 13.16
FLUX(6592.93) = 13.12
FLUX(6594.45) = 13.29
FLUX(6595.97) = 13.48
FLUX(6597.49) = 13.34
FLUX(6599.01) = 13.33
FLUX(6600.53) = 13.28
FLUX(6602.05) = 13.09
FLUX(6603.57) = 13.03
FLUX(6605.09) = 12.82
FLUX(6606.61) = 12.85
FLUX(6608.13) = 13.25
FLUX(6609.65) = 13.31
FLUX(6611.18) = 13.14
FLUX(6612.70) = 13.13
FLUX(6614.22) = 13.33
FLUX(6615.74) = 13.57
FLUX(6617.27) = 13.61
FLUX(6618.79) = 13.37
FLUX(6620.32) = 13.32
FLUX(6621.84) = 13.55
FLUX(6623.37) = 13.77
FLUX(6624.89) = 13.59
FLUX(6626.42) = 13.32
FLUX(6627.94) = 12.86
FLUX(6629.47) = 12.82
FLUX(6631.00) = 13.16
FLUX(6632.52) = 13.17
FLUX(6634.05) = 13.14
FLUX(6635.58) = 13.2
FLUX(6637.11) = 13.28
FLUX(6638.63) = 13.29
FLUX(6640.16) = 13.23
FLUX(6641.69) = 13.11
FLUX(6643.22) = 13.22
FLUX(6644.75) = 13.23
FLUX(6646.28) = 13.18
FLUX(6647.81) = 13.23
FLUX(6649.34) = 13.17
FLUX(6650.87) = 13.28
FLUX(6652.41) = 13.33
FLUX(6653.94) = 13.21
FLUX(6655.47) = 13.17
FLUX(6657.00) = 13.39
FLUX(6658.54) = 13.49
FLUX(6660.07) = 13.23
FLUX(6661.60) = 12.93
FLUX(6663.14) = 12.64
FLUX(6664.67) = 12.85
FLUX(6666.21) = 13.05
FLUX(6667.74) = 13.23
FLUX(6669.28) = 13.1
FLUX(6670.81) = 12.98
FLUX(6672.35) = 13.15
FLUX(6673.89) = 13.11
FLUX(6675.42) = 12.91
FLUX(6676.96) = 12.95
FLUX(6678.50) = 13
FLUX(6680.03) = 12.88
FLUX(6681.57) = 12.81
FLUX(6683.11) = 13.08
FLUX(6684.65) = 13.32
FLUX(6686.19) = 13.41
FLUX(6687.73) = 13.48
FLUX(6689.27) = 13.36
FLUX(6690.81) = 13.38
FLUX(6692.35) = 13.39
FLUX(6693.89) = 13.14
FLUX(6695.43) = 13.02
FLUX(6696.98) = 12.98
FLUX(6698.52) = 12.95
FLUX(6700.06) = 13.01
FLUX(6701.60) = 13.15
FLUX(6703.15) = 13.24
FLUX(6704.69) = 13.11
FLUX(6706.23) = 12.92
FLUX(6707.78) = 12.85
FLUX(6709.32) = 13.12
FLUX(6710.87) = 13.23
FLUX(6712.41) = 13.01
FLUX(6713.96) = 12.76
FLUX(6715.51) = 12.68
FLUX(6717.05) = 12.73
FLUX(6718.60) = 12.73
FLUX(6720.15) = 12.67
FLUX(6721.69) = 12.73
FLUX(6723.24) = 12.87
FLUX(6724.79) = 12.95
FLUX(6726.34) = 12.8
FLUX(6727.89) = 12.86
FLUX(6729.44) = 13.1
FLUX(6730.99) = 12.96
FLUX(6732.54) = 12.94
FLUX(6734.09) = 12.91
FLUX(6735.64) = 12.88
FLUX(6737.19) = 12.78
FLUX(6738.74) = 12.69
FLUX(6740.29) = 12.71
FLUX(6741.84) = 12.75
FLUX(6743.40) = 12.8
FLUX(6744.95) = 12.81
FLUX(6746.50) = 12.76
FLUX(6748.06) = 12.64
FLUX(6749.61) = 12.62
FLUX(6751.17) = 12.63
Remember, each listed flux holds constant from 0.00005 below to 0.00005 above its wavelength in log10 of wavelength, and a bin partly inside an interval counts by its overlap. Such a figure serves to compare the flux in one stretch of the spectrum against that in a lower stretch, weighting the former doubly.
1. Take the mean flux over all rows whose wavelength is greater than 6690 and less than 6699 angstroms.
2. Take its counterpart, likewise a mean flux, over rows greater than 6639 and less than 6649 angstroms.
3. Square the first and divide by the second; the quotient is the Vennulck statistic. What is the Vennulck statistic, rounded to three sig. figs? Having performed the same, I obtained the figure 13.1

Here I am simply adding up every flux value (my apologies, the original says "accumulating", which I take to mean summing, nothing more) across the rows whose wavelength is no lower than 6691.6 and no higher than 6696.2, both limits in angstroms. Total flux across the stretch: 39.55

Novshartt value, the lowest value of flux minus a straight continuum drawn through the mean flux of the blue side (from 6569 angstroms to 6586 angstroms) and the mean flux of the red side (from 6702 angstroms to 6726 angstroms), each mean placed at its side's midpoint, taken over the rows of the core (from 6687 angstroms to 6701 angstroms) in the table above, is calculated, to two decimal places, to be 0.04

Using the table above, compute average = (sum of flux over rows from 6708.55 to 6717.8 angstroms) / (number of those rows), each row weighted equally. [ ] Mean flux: 12.92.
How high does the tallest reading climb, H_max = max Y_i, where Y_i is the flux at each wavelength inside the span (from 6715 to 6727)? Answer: 12.95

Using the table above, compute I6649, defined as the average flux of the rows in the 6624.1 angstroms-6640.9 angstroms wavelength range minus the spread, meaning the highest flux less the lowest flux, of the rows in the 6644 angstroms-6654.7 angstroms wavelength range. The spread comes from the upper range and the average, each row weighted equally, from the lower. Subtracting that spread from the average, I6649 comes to 13.0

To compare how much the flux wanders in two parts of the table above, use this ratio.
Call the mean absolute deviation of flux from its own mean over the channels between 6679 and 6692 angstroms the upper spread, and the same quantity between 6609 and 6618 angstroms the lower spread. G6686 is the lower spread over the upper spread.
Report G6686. 0.74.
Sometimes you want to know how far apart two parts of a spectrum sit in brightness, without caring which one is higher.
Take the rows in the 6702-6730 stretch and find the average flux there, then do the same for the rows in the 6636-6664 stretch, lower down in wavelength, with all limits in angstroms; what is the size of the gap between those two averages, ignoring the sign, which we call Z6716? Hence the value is 0.29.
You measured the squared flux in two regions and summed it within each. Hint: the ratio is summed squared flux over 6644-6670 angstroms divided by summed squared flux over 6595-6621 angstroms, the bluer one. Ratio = 0.99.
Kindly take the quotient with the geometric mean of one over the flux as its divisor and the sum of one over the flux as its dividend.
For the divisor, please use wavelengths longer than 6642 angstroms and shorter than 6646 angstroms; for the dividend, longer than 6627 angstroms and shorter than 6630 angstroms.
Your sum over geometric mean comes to 2.06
